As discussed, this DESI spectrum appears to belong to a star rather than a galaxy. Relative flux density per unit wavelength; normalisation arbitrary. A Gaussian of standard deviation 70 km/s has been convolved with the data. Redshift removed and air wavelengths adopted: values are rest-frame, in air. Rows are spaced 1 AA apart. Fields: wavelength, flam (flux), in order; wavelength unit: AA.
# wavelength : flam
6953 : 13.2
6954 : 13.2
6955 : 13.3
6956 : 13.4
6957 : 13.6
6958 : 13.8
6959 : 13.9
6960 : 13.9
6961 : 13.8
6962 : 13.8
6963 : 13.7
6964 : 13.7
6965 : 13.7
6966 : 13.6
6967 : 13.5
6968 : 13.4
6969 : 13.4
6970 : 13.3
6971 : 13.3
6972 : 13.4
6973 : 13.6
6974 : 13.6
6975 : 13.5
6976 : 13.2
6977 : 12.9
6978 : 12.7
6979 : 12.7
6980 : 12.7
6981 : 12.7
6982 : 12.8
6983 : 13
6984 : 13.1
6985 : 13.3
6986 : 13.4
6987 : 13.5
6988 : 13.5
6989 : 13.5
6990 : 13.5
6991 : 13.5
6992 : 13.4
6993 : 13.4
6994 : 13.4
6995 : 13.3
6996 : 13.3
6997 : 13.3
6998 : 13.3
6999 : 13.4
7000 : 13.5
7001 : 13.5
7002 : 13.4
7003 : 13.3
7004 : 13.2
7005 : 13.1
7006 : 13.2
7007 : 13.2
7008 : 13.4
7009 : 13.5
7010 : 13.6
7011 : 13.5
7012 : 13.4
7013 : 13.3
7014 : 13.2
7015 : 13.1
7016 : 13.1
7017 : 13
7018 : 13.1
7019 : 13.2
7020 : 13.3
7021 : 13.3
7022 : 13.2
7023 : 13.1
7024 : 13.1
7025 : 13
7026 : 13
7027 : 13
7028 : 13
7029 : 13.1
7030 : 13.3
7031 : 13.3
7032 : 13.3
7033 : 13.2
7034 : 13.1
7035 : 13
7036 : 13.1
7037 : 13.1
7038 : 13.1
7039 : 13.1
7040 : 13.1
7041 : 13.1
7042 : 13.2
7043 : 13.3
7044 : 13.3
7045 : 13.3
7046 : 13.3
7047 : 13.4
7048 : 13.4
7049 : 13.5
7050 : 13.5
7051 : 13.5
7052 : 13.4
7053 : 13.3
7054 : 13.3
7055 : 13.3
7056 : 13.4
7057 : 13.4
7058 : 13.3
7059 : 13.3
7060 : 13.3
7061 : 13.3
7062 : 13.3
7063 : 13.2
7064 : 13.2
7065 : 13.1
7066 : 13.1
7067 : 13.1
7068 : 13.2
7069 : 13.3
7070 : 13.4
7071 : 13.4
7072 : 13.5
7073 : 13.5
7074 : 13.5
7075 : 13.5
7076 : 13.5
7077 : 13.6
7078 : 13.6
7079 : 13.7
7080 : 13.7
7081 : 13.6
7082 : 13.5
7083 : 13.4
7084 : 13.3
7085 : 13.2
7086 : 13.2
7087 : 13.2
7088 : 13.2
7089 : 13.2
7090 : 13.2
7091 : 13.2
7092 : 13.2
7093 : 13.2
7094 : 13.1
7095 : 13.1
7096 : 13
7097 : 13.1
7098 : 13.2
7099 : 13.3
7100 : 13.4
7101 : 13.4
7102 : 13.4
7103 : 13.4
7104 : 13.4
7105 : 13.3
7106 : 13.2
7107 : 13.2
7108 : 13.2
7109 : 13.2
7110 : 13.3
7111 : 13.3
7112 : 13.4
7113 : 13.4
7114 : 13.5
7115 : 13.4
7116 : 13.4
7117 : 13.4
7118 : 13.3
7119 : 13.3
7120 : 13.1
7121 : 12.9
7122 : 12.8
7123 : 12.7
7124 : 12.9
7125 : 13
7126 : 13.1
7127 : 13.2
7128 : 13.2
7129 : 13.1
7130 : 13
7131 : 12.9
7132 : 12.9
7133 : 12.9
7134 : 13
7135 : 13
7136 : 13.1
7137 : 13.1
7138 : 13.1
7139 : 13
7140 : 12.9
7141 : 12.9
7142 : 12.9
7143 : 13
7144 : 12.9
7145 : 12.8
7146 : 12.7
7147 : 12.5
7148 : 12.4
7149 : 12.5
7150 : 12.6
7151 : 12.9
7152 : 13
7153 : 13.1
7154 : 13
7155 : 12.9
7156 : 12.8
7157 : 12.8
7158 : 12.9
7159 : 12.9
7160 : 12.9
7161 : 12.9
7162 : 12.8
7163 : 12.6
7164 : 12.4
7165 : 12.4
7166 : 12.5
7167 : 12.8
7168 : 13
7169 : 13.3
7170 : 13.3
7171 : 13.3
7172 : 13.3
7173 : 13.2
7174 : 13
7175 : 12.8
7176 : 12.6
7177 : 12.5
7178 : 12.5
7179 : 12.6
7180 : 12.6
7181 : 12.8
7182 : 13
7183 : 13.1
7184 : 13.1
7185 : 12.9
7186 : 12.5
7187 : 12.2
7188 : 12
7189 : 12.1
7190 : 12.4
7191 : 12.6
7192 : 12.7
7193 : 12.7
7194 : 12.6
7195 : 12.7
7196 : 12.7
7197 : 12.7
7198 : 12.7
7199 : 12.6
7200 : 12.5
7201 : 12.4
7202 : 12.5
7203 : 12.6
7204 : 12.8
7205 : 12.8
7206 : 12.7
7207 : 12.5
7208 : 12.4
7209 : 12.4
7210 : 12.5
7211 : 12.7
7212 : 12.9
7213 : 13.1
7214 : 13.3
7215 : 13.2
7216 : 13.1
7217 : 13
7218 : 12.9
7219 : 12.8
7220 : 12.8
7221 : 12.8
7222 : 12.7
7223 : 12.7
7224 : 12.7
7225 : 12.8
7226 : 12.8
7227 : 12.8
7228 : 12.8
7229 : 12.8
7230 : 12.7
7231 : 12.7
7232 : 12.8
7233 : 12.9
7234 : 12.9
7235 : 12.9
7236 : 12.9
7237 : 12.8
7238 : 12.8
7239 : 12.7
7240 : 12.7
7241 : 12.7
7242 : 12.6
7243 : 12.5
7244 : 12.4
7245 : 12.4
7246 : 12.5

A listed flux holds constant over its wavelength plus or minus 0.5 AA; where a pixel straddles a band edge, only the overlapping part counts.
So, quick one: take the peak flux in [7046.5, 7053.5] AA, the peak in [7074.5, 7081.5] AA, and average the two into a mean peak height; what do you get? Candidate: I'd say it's 13.6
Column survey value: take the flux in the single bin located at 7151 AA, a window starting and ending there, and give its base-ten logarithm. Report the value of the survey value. 1.11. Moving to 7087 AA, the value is 1.12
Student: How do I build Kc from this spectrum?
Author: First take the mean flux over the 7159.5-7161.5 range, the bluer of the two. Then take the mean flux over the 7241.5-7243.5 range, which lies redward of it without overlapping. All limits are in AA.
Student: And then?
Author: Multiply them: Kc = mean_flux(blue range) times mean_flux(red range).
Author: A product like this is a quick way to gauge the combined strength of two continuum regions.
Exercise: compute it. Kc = 162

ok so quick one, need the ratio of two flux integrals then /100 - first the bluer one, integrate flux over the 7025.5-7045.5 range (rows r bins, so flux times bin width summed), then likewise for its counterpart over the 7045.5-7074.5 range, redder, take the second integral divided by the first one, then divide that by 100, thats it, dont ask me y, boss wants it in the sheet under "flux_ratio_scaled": 0.015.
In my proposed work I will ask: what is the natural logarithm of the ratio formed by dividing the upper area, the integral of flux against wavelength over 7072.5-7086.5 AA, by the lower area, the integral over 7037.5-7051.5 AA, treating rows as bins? 0.01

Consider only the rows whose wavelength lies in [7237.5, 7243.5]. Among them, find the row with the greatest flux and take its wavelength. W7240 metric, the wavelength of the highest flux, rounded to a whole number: 7238 AA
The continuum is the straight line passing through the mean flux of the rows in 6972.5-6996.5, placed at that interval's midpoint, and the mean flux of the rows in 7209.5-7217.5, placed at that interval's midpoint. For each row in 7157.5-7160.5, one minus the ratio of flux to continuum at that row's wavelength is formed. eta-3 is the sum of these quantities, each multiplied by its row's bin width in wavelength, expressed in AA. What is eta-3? 0.03 AA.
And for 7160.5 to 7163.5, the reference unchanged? 0.06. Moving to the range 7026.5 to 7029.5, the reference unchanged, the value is 0.03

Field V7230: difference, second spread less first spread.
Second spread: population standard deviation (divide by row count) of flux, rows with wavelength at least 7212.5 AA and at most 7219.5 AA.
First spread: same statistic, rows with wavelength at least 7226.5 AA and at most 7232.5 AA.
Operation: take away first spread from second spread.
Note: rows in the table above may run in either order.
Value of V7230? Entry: 0.11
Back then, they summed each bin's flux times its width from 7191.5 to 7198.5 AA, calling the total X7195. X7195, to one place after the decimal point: 88.8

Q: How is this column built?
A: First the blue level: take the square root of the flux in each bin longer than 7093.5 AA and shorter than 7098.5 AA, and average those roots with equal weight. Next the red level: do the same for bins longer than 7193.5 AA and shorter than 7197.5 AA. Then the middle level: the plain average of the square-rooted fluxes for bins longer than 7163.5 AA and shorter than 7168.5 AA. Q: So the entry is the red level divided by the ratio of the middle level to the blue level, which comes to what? 3.63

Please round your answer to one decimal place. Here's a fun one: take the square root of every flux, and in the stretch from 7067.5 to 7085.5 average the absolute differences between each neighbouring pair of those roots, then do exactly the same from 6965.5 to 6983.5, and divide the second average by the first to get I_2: 1.8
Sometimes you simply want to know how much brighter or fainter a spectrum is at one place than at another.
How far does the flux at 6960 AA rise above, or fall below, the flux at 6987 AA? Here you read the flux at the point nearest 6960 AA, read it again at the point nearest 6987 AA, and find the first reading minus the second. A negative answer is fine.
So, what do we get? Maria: 0.40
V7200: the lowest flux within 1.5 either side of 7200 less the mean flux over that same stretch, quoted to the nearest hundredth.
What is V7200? -0.10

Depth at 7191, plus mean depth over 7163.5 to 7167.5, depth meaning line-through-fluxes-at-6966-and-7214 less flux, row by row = 1.6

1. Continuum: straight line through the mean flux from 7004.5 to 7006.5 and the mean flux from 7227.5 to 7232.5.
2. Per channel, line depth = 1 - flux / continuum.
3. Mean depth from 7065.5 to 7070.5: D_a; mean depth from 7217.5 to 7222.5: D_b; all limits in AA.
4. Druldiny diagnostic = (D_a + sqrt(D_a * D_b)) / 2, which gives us -0.004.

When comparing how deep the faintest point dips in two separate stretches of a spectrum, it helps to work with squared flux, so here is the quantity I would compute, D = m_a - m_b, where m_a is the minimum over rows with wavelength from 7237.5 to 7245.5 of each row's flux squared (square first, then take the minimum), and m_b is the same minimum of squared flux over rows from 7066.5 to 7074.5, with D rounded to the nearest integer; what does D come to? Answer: -18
